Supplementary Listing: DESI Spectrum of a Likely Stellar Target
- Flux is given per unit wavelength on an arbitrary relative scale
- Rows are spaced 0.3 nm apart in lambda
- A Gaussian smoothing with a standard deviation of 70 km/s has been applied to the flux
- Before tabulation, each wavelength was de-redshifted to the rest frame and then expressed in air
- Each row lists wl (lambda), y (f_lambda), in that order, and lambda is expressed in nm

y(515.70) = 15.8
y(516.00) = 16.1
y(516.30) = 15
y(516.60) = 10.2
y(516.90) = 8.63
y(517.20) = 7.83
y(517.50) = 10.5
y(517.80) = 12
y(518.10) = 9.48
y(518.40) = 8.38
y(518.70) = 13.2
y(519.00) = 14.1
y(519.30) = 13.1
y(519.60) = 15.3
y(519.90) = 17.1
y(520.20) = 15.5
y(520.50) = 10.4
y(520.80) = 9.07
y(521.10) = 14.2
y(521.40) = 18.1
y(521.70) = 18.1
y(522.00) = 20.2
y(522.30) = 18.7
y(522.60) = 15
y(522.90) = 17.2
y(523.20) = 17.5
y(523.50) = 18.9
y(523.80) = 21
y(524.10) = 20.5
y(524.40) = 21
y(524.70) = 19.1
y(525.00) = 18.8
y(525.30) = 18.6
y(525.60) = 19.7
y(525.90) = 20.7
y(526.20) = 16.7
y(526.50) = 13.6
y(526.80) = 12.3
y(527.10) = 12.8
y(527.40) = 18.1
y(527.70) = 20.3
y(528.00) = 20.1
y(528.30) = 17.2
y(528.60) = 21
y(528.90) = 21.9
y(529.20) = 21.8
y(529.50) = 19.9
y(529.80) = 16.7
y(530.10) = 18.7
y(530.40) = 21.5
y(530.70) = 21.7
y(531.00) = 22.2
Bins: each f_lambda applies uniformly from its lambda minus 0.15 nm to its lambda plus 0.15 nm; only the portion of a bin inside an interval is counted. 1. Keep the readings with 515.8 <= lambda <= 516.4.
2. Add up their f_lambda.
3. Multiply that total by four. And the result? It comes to 124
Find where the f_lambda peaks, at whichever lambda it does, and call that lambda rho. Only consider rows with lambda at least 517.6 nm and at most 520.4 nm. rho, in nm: 519.90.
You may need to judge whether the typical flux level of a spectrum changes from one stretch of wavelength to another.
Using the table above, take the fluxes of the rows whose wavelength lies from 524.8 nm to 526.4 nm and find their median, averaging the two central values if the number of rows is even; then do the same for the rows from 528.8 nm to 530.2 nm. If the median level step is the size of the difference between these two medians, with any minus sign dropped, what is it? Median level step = 1.1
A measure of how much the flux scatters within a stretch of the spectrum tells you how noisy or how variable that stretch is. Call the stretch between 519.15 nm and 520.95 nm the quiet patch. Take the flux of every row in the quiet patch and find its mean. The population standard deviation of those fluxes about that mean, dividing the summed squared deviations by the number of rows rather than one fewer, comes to 2.9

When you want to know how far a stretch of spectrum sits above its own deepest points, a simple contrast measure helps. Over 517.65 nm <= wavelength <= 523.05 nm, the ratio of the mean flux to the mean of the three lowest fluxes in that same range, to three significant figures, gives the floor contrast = 1.60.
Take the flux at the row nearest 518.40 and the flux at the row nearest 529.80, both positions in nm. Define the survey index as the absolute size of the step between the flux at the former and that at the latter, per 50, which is 0.166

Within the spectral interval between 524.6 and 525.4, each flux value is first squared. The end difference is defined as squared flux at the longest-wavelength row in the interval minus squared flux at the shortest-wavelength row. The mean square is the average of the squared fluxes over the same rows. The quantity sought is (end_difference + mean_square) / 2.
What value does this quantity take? 168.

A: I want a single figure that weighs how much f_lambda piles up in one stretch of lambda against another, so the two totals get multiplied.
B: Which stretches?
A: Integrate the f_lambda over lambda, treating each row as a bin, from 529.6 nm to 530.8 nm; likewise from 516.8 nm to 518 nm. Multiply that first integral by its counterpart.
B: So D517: 276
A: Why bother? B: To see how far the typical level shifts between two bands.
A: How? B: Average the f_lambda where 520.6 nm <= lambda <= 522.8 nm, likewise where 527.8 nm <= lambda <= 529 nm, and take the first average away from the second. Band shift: 3.9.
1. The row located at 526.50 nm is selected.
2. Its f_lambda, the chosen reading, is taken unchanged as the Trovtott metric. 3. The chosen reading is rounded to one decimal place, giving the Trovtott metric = 13.6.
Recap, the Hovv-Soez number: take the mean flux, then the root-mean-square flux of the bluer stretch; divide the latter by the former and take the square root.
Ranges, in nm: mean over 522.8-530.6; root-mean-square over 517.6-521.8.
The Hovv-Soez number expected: 0.86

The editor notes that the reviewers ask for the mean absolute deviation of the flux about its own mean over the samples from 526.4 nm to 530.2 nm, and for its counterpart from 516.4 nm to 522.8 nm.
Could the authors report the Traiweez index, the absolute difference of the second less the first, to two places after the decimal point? 0.48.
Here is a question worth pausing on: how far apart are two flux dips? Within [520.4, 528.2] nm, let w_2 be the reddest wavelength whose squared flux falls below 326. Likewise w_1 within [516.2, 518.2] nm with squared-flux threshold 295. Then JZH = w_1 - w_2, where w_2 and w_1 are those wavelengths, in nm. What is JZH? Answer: -9.00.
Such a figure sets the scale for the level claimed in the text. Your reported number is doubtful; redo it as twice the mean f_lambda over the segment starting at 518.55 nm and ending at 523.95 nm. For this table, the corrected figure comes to 31.9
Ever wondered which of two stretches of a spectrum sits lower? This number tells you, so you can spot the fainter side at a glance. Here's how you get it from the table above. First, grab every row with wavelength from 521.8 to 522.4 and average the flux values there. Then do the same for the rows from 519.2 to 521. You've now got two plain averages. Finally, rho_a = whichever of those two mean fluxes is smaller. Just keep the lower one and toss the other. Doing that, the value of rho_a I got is 13.4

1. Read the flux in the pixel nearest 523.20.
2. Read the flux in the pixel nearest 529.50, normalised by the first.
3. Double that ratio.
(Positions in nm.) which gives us 2.27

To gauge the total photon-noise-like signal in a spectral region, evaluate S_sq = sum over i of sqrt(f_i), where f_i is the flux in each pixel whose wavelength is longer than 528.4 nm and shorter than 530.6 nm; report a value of 31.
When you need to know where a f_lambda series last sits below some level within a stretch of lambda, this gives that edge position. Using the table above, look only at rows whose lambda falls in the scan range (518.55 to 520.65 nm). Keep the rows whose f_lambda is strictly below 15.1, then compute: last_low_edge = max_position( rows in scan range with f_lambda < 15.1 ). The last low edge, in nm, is 520.50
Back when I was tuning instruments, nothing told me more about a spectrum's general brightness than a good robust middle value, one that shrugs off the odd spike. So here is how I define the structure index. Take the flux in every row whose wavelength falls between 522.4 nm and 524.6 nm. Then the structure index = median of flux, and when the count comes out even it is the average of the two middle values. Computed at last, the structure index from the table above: 19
